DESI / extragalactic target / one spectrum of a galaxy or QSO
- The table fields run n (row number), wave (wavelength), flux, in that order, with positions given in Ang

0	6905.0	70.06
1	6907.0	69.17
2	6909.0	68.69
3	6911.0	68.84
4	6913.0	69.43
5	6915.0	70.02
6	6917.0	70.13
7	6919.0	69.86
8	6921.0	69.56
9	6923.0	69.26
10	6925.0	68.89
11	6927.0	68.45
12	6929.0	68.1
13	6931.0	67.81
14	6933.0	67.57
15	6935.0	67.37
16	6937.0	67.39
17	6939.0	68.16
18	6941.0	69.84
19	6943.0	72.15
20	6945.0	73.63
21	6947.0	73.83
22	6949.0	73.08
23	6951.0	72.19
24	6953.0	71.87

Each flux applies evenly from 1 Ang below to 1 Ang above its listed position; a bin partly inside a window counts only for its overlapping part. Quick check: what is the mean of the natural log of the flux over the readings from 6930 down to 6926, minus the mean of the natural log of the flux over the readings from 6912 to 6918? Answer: -0.02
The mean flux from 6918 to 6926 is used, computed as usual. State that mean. 69.4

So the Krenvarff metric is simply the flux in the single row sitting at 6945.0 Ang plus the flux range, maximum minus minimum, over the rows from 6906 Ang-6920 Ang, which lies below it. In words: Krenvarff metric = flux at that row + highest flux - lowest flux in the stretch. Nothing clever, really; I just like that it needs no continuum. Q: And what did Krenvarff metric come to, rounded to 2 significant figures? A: 75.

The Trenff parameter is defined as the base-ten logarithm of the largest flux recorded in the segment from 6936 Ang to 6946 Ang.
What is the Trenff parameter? 1.87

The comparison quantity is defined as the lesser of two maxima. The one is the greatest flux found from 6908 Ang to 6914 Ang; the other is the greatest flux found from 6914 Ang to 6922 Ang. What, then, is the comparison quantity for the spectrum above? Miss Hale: 69.4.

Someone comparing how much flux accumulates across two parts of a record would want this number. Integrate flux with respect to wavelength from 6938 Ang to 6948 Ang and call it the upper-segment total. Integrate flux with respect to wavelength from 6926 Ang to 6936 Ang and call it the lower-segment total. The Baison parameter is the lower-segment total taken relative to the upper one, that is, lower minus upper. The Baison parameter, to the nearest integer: -37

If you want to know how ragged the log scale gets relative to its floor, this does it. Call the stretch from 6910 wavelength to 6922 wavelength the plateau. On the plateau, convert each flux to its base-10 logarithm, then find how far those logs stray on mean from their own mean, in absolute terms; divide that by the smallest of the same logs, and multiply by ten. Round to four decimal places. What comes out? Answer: 0.0123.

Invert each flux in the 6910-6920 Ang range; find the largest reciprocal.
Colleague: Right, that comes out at 0.0145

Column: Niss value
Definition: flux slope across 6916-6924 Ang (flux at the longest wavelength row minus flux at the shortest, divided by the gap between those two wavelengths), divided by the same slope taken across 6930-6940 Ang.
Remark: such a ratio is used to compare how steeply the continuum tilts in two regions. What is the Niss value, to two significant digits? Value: -3.3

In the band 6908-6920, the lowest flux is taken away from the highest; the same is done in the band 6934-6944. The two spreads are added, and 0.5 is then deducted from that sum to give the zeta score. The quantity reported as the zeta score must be 5.7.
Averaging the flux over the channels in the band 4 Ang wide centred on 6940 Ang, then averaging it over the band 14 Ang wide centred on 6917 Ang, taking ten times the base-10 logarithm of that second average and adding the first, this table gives 87.4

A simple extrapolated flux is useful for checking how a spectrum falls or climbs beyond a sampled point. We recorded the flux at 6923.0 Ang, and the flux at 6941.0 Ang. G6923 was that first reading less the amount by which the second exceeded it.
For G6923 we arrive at 68.7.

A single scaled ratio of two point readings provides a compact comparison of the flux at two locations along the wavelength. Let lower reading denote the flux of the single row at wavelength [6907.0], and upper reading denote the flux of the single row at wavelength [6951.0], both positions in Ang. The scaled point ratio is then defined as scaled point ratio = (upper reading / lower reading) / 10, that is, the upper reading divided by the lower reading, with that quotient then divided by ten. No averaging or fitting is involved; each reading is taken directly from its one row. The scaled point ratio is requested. 0.104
